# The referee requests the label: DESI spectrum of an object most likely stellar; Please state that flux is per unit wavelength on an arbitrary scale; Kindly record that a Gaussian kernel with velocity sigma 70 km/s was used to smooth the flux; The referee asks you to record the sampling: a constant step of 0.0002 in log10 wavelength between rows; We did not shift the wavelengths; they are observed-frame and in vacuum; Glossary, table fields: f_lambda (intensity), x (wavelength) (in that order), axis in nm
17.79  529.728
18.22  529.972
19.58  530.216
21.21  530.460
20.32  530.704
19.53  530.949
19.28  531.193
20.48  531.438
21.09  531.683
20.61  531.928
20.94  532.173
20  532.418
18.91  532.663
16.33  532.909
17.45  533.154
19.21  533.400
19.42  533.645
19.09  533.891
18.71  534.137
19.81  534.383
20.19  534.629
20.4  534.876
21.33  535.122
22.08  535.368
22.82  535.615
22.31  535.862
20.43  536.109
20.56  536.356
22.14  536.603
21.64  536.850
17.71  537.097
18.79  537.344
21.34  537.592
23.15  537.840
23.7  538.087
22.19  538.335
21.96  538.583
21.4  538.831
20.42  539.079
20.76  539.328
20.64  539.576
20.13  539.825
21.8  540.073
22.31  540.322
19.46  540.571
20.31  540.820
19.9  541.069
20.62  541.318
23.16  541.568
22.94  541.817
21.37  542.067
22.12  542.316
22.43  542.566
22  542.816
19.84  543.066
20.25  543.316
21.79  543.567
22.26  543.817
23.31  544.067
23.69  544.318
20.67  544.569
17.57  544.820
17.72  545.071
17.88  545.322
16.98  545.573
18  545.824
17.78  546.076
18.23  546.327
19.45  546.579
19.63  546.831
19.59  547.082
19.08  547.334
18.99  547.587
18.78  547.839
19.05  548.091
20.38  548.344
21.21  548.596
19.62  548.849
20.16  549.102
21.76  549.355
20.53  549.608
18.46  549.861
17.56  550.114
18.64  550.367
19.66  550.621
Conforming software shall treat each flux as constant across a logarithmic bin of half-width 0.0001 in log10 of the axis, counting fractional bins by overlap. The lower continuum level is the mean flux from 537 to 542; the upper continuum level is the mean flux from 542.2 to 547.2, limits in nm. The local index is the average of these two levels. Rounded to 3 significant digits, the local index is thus 20.6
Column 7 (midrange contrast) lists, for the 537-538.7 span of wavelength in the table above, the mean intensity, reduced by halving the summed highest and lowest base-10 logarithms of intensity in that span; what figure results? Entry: 20.0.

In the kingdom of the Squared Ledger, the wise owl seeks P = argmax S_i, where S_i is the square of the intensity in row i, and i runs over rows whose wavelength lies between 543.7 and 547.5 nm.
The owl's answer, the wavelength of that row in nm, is 544.318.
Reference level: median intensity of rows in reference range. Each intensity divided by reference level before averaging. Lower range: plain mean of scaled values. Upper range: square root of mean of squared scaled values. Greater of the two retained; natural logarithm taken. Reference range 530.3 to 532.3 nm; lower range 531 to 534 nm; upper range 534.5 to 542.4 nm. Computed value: 0.036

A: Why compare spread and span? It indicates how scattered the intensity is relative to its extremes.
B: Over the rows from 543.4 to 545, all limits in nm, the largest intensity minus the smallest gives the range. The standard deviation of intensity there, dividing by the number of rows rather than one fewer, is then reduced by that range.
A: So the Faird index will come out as -4.1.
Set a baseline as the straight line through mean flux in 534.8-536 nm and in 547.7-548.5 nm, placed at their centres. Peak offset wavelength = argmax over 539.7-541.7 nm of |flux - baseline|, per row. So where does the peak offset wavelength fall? 541.568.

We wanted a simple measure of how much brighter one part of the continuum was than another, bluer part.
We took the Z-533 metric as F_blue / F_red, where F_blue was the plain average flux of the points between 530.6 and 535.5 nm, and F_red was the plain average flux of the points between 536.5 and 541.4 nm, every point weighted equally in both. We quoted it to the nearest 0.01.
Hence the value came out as 0.94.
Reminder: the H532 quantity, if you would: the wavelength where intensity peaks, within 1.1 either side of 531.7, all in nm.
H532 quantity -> 531.683 nm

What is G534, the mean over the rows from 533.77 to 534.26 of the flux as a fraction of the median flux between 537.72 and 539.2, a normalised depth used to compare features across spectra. 0.86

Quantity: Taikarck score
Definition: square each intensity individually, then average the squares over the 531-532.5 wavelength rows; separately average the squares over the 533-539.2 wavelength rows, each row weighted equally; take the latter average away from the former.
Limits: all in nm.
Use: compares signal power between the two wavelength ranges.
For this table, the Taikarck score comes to -16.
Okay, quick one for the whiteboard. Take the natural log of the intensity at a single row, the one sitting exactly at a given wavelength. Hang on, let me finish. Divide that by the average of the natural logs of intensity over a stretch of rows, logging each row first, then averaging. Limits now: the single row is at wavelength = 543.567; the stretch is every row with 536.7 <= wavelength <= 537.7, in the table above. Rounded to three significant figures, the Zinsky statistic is 1.03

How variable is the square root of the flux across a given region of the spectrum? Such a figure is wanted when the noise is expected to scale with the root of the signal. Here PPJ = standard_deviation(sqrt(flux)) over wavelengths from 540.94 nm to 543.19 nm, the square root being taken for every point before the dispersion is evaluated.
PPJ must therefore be 0.13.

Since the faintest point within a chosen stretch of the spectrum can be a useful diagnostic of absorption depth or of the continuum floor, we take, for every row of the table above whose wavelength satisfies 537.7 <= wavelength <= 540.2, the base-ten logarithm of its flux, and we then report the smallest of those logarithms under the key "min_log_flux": 1.30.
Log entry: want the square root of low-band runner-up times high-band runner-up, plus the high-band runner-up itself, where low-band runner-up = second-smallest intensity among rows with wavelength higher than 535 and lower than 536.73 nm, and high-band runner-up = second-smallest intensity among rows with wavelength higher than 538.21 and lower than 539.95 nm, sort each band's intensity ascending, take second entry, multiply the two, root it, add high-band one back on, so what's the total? 40.9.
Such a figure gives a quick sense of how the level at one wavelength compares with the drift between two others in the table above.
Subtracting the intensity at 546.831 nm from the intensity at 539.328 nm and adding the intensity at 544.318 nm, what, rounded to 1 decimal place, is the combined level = 24.8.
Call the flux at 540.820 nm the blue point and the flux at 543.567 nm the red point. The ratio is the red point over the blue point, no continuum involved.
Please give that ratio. 1.07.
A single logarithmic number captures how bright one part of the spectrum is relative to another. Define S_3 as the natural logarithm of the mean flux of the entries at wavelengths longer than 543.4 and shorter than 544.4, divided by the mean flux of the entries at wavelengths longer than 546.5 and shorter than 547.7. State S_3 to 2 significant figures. 0.16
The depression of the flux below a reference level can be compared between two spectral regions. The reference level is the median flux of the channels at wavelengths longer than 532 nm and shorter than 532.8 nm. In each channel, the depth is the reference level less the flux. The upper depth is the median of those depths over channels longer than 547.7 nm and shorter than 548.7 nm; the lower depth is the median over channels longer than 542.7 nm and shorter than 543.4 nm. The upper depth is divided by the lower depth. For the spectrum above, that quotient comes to -1.1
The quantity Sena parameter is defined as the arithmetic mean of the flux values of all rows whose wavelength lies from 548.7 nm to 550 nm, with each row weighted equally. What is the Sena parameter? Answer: 20.1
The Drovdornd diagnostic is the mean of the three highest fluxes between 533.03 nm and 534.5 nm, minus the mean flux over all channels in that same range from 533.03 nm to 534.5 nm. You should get 0.53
